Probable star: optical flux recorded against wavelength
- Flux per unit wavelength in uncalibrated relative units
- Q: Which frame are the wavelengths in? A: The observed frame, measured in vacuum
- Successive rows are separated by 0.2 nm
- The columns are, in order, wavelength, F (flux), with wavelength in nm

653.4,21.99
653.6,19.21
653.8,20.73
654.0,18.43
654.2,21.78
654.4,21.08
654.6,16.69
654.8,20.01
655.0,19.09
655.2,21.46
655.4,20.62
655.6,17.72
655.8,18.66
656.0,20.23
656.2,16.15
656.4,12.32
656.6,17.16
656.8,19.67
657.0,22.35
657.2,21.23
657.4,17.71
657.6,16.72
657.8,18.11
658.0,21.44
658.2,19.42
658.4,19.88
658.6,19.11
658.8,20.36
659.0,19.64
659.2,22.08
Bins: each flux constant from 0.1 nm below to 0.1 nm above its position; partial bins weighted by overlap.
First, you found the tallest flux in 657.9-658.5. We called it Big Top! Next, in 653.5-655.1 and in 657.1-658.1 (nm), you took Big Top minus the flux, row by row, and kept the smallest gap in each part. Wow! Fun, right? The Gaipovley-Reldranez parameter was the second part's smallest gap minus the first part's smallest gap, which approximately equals 0.34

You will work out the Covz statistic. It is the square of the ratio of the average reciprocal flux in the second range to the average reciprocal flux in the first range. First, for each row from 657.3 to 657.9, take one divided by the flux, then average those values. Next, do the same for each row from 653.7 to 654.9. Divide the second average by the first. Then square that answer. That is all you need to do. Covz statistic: 0.79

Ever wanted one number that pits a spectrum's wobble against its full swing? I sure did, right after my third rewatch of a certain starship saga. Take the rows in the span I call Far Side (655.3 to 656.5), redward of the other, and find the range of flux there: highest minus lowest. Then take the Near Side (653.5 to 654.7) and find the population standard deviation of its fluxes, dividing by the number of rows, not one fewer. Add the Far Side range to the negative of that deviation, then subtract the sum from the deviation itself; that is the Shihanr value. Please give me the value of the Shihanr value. -5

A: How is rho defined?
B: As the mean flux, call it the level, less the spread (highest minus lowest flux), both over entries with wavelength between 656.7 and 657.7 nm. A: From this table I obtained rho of 13.9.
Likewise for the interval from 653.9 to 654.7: 14.4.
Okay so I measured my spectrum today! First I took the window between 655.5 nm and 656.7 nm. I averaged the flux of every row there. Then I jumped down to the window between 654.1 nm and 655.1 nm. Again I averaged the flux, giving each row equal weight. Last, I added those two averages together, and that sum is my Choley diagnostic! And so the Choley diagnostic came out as 36.8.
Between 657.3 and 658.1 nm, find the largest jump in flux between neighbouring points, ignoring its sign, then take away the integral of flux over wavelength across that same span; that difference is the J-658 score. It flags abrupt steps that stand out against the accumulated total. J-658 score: -11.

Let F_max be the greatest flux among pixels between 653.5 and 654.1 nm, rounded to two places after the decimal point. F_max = 20.73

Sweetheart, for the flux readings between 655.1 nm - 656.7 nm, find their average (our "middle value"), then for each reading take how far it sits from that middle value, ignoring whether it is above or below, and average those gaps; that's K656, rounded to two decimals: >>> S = 2.20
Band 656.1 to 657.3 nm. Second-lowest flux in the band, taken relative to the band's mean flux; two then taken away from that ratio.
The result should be -1.110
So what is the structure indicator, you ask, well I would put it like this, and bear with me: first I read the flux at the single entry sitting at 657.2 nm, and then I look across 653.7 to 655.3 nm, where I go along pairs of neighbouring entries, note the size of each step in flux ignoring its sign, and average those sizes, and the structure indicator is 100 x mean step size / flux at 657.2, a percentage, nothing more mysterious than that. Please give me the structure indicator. 12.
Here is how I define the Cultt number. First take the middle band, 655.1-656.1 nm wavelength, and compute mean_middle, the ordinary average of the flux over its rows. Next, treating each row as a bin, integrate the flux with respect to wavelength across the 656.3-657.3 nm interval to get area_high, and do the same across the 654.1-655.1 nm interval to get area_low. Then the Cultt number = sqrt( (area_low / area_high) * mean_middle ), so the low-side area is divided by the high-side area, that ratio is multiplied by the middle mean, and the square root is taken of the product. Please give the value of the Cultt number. 4.58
